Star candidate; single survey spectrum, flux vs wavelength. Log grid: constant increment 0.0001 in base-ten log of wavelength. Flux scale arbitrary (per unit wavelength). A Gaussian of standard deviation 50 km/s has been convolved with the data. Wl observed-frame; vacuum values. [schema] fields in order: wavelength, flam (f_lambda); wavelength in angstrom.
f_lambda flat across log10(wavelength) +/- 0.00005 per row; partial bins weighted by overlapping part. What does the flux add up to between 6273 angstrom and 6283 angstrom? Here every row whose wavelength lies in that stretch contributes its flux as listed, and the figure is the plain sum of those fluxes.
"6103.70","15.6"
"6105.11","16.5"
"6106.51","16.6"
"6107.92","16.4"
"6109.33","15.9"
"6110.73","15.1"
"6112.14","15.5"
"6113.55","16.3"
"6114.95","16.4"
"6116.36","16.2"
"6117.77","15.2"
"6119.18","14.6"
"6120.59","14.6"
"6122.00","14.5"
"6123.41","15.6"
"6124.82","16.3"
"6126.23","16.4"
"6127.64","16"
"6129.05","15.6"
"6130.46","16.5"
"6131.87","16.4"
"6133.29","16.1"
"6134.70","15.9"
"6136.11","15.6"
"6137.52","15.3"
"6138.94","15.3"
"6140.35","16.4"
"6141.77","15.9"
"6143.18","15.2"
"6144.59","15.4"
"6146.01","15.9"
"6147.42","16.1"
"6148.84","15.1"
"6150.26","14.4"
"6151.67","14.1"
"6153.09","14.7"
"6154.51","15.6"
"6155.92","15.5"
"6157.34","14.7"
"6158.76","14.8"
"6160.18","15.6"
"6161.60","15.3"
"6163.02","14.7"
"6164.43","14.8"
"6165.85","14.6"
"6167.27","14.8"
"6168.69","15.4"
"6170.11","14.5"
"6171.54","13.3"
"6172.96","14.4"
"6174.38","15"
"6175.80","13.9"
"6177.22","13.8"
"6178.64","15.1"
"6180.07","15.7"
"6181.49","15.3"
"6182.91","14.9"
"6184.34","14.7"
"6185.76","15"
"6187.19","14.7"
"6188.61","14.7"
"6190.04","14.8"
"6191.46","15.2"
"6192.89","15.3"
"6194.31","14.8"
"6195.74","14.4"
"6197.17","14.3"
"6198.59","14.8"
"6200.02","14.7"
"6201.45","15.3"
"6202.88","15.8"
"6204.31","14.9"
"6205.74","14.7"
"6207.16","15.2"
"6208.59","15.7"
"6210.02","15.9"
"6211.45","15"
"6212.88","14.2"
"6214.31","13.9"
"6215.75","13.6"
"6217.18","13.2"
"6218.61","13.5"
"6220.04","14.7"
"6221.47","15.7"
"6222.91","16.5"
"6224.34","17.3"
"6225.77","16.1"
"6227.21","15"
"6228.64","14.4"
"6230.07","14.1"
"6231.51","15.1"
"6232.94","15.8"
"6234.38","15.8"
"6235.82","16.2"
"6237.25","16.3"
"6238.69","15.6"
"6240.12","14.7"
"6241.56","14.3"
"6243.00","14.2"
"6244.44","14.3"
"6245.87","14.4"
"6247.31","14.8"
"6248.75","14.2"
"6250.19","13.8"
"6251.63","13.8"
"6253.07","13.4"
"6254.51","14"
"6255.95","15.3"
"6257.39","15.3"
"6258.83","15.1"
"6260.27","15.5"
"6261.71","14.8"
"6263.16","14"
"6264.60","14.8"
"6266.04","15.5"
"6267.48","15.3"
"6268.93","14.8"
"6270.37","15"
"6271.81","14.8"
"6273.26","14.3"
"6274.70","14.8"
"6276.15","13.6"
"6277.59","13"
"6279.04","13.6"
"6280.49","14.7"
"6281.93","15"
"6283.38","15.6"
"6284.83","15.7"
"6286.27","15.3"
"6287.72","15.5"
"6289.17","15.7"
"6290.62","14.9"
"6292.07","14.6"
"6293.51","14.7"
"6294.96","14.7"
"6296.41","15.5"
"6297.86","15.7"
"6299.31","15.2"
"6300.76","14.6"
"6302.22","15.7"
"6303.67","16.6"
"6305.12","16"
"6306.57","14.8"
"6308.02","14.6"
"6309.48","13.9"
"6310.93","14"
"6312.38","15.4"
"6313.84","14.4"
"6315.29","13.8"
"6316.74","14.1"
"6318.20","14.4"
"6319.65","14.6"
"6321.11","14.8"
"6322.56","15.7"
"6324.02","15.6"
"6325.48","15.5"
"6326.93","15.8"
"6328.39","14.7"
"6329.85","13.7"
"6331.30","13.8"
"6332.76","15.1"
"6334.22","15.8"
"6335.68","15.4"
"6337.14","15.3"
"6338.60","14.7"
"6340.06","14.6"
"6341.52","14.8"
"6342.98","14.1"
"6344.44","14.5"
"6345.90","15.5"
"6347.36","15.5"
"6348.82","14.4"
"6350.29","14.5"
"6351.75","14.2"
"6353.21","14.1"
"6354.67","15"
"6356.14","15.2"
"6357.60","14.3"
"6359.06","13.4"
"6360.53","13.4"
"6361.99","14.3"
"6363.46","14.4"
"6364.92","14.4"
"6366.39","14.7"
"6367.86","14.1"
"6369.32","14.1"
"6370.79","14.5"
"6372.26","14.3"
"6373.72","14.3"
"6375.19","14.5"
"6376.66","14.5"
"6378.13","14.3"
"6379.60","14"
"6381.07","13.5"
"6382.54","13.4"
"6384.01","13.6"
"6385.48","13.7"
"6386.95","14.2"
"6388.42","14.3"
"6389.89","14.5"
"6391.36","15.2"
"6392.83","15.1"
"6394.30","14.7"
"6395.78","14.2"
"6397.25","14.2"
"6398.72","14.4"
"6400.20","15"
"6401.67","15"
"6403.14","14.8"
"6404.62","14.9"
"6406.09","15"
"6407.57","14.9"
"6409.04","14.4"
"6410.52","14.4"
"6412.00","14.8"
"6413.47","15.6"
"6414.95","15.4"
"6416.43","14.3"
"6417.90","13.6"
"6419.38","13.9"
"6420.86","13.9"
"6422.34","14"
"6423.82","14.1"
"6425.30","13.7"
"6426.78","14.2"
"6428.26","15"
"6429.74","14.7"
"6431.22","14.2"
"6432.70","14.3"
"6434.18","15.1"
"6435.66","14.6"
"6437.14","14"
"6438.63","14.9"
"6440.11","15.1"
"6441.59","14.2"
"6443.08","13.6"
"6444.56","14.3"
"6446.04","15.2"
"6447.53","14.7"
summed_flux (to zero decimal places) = 99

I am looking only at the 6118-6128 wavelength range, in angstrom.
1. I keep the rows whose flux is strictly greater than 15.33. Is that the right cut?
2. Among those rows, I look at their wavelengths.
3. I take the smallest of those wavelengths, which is 6123.41 angstrom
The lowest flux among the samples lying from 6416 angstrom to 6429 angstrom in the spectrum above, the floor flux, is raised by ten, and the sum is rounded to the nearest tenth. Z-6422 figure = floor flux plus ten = 23.6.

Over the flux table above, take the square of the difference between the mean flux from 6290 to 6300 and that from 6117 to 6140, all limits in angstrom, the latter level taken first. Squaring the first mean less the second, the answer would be 0.33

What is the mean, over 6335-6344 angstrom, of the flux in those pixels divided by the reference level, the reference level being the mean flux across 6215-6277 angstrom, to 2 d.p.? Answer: 1.00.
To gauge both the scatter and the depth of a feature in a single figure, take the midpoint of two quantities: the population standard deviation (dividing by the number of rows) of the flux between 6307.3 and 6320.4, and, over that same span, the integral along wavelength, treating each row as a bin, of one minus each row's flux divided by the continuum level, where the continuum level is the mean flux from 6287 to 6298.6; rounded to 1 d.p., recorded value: 0.6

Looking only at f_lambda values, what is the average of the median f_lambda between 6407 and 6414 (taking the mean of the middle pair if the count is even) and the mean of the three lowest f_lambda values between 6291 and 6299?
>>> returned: 14.7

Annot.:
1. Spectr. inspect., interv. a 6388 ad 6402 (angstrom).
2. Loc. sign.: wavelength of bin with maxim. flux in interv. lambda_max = 6391.36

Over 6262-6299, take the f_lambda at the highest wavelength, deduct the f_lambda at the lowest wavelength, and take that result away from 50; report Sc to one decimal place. 48.3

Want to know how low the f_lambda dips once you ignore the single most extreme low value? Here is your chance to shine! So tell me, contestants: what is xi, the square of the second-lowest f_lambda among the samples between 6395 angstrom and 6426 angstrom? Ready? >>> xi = 188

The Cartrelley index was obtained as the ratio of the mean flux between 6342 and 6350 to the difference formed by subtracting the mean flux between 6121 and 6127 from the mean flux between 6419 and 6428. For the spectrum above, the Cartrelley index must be -9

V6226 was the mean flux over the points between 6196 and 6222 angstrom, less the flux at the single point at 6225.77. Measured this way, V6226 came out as -1.4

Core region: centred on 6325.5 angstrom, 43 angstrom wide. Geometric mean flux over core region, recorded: 14.79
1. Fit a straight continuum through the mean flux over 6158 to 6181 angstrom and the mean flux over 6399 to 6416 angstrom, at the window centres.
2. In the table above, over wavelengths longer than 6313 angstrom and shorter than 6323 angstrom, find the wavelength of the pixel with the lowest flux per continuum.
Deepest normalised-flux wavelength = 6315.29 angstrom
